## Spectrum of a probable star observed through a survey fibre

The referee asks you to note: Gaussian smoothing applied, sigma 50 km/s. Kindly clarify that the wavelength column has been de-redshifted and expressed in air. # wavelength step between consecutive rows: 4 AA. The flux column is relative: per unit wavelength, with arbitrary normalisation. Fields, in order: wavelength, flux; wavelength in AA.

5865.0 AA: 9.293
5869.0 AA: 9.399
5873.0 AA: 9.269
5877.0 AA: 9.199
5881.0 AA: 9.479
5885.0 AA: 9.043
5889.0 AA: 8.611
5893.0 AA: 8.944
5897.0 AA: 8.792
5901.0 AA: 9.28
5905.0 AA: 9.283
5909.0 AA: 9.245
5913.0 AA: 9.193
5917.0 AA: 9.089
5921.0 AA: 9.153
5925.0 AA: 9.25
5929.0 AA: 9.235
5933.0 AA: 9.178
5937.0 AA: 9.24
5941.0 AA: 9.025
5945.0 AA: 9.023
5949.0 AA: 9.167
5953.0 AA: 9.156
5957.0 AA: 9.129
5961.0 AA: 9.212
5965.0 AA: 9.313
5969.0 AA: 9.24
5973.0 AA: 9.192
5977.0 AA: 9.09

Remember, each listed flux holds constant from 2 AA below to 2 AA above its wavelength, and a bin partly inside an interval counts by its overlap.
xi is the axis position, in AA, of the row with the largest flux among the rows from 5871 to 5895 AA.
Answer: 5881.0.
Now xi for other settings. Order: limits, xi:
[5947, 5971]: 5965.0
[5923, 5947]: 5925.0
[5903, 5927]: 5905.0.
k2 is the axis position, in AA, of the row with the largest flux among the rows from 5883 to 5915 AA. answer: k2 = 5905.0 AA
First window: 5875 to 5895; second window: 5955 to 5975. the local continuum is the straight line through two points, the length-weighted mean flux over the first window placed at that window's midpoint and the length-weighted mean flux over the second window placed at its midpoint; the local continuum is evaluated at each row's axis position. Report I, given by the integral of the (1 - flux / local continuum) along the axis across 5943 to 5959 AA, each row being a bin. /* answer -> 0.12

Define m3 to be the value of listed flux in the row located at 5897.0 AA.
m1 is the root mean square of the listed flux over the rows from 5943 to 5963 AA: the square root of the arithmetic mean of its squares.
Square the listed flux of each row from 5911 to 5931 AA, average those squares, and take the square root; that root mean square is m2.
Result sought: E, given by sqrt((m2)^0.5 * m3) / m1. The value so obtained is 0.565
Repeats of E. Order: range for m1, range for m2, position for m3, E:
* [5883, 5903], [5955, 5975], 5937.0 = 0.593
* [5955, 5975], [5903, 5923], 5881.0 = 0.582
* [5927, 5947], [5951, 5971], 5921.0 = 0.577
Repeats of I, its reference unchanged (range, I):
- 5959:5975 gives -0.03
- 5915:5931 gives -0.09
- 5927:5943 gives -0.02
